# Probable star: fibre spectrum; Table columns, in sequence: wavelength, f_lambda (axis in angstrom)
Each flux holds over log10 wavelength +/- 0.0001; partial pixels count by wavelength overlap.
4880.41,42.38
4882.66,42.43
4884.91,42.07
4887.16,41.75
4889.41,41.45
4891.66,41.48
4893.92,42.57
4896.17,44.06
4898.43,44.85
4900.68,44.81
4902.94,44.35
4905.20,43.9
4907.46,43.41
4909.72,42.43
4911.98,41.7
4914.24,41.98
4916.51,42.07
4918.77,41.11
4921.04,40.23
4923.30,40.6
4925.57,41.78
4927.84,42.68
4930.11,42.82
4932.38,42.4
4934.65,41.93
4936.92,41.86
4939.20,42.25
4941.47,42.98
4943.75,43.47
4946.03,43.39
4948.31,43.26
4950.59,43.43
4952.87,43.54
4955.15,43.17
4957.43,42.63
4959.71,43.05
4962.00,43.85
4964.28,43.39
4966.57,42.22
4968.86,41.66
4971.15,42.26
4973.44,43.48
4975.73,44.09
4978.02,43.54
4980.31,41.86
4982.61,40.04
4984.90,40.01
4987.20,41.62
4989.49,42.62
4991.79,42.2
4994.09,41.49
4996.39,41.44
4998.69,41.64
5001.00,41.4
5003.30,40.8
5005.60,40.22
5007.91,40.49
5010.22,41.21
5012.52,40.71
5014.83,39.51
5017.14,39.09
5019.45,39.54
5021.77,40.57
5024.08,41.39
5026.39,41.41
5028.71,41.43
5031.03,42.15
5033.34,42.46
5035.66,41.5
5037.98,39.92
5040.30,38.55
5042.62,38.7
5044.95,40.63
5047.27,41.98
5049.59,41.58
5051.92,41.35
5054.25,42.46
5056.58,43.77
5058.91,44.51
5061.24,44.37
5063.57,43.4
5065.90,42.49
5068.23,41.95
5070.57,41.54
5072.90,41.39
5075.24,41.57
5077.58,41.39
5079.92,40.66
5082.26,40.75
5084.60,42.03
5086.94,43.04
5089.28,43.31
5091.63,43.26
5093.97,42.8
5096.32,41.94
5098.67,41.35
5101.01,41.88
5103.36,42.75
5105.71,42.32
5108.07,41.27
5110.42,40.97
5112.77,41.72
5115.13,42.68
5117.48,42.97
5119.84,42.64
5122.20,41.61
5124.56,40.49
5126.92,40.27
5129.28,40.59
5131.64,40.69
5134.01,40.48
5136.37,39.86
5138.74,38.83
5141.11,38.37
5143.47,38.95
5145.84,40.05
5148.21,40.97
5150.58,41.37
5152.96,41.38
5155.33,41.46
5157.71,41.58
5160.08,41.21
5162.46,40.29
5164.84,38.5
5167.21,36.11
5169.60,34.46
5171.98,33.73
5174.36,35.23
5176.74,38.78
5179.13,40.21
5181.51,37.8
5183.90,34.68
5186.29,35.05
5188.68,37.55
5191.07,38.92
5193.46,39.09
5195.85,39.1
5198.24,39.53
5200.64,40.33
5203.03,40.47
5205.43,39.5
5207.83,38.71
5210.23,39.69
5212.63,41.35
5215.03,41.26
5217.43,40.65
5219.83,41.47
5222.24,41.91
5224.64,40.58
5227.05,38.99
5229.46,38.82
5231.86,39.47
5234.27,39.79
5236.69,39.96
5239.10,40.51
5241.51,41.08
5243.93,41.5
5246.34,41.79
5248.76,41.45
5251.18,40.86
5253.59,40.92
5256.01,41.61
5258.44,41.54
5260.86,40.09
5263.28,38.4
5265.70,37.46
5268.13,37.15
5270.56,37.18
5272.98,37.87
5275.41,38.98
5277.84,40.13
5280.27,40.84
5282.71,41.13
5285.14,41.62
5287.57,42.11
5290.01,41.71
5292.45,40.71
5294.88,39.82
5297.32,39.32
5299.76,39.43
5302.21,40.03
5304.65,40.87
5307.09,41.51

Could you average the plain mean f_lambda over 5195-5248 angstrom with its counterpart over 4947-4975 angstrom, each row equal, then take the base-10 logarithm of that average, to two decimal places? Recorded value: 1.62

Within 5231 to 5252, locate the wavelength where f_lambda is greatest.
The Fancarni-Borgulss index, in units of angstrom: 5246.34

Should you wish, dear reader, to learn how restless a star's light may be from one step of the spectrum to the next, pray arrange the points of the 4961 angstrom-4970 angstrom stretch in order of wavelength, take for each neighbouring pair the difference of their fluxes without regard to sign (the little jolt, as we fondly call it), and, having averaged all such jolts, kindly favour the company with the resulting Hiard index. 0.73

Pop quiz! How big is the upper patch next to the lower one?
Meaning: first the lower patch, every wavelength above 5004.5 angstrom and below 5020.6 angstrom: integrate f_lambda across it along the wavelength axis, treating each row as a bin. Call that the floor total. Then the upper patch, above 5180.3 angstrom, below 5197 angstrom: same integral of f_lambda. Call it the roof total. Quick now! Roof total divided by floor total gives 0.97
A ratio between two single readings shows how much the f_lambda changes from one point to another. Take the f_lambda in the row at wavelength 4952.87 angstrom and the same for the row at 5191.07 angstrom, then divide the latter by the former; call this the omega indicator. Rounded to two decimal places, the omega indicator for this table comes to 0.89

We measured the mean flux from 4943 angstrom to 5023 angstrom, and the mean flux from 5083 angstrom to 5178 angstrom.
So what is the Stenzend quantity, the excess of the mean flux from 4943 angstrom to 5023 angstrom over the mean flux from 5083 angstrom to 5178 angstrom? 1.4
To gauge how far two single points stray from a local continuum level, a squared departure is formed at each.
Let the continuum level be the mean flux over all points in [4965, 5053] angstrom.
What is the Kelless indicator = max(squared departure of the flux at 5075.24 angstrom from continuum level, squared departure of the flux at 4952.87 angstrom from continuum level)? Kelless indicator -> 5.3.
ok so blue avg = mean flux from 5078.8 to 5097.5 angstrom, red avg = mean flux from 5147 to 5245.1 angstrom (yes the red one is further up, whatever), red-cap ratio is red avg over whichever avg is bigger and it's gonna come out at 0.932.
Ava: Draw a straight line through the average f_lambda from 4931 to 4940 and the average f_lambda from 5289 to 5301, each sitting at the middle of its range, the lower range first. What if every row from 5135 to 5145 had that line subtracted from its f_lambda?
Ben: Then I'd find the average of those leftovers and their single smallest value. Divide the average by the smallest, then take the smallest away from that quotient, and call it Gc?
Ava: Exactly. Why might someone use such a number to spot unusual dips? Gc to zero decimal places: 3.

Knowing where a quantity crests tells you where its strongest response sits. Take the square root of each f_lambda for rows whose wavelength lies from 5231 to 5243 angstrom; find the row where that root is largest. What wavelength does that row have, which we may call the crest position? 5241.51 angstrom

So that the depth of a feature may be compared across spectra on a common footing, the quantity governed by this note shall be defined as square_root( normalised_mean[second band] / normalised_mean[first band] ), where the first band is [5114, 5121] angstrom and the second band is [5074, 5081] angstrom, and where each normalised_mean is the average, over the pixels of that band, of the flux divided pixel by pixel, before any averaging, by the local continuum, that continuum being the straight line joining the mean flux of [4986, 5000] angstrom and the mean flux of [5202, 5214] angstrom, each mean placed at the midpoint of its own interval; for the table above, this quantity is 0.98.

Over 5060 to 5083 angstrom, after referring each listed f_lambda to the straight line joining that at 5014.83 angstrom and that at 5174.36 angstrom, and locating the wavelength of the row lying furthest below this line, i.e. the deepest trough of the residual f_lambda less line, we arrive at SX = 5079.92 angstrom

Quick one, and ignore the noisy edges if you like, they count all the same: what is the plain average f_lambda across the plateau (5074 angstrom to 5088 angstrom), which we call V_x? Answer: 41.6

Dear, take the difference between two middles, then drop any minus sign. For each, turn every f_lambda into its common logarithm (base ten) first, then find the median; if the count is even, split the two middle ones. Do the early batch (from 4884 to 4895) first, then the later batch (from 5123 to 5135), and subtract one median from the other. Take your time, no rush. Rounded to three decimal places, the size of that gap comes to 0.013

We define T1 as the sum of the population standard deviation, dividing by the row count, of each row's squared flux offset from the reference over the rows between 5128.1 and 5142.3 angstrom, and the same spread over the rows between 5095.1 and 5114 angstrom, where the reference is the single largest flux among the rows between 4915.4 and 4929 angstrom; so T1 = 6.6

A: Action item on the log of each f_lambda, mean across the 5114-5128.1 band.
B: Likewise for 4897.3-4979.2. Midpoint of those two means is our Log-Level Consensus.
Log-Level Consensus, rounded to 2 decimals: 1.63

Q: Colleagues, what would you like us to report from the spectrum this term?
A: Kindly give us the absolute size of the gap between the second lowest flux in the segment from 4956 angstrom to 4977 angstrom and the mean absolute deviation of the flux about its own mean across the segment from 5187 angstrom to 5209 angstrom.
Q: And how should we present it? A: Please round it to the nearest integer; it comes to 42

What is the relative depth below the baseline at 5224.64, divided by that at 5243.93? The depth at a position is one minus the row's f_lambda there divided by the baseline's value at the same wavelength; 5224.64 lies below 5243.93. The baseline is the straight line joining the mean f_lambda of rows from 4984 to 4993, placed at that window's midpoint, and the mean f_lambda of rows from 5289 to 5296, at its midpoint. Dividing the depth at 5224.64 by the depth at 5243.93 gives -0.6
